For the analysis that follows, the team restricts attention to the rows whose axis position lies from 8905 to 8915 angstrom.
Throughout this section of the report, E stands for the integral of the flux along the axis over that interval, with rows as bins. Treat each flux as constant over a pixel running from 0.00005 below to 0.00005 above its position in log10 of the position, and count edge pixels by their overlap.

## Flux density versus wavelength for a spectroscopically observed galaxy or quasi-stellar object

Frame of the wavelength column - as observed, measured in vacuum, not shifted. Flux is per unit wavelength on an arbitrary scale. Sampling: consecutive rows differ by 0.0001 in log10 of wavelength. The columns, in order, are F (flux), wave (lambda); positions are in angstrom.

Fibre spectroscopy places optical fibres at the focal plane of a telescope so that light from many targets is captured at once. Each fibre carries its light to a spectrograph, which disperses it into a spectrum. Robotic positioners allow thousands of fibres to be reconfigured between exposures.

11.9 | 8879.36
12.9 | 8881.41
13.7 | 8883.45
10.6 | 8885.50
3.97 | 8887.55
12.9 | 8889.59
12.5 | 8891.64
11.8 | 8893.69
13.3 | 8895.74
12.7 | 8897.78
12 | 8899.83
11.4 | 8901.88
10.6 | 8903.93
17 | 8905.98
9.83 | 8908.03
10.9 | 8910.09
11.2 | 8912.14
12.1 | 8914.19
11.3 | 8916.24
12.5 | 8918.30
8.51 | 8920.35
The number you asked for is 122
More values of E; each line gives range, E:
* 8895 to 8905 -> 120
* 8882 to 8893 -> 119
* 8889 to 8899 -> 126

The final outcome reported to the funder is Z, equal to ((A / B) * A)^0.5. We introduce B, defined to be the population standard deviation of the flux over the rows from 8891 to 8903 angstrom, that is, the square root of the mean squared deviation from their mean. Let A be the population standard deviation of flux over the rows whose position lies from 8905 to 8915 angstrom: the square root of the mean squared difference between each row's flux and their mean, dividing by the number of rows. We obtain 3.2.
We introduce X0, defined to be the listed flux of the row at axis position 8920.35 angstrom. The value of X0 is 8.51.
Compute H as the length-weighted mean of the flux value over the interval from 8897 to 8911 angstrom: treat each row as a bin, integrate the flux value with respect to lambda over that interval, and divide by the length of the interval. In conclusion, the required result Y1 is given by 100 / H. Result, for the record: 8.3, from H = 12.1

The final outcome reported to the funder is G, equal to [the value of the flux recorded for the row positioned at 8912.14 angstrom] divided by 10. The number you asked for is 1.12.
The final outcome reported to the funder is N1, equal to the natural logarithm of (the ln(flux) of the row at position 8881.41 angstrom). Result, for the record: 0.94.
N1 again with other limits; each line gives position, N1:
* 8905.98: 1.04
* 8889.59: 0.94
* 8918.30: 0.93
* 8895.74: 0.95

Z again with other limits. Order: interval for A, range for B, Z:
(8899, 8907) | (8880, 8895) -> 1.4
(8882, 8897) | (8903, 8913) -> 1.9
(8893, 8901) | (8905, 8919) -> 0.4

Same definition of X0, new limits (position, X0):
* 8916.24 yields 11.3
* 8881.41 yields 12.9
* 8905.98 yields 17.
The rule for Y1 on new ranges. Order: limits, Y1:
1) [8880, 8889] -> 9.5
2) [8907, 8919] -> 8.9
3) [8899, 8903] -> 8.6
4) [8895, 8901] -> 7.9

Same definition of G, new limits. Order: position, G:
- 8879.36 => 1.19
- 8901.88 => 1.14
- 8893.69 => 1.18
